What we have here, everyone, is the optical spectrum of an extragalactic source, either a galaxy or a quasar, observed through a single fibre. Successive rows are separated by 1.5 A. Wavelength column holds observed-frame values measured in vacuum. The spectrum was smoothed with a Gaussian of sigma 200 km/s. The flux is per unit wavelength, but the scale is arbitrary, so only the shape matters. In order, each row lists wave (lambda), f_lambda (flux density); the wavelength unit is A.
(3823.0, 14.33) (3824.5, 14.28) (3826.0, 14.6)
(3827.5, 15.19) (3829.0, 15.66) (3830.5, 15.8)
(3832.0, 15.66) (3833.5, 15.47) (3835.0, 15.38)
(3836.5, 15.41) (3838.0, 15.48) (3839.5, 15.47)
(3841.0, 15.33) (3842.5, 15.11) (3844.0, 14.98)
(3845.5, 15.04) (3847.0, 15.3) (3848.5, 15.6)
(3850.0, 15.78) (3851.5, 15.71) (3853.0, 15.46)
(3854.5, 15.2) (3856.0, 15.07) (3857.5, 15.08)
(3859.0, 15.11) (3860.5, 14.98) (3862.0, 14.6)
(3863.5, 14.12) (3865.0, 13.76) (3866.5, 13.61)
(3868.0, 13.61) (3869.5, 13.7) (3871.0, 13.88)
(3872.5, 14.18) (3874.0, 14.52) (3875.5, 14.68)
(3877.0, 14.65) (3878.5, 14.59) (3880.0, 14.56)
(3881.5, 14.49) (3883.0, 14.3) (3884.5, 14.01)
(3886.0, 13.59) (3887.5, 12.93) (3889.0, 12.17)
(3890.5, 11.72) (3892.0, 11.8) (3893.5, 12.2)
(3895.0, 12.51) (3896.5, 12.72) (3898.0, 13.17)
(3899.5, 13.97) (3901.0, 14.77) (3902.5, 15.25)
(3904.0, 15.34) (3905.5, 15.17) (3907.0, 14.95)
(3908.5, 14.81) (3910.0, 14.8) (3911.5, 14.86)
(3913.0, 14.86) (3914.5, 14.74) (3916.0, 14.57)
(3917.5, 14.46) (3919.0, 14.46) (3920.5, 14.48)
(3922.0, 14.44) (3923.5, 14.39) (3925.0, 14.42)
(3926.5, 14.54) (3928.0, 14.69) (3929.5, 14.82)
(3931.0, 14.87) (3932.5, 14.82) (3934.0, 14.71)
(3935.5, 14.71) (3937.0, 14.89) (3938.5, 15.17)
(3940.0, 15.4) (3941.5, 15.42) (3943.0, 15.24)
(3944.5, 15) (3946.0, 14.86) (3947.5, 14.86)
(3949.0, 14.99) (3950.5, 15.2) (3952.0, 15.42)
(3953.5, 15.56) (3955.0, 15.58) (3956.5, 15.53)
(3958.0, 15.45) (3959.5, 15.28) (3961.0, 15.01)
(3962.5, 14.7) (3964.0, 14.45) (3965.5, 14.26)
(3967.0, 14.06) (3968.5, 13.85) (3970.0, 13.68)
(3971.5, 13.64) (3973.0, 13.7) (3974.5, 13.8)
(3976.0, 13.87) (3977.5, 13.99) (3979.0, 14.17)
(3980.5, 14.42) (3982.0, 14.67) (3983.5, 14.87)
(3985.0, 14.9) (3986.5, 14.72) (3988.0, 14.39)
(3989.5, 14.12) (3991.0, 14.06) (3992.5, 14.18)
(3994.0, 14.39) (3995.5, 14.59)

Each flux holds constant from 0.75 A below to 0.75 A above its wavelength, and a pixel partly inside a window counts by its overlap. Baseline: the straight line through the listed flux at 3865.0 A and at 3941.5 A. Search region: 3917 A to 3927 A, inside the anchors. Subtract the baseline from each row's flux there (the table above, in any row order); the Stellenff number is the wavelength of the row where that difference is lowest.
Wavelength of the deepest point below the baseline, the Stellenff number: 3925.0 A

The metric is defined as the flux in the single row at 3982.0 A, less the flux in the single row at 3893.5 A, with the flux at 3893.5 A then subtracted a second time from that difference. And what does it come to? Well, -10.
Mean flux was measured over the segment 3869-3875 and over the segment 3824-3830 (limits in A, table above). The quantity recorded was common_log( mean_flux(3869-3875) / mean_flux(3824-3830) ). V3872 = -0.026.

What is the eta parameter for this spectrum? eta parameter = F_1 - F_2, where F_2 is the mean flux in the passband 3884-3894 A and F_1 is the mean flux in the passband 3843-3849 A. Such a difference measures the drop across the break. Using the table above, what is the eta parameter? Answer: 2.6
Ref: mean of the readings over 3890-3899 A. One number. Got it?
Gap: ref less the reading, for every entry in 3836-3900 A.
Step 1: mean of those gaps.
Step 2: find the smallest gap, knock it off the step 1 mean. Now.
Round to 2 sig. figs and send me 1.5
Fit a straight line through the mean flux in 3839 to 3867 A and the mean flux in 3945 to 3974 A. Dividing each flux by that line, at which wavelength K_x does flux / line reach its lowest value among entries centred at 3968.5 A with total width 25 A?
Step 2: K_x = 3971.5 A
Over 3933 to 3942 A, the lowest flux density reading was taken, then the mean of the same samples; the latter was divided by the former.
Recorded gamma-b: 1.02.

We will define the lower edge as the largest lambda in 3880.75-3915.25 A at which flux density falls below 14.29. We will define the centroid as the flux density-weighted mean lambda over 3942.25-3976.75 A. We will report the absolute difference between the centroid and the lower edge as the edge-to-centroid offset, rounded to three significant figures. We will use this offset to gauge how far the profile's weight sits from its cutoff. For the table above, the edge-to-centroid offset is 59.6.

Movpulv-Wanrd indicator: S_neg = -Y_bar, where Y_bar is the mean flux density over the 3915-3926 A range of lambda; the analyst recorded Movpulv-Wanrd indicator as -14.5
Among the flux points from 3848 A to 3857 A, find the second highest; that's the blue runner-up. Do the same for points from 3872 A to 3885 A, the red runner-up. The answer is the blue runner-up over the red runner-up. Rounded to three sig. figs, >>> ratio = 1.07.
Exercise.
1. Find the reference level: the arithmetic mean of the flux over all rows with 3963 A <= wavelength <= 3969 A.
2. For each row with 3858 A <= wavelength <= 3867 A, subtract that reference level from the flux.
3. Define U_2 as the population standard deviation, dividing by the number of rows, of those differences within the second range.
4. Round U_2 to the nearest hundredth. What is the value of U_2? 0.58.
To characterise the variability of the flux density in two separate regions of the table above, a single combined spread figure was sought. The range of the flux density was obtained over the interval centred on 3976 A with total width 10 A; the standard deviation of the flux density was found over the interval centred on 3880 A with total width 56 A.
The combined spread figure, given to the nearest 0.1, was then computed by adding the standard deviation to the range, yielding 1.8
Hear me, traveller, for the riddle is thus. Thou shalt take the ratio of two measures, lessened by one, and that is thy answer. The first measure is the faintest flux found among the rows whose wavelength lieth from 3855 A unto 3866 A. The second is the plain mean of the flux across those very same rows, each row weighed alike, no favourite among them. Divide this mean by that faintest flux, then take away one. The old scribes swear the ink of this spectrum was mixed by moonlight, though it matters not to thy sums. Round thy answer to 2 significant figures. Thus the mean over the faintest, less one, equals 0.066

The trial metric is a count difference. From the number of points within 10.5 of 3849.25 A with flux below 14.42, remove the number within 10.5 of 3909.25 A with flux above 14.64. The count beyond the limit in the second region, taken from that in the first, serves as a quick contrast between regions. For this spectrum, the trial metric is -10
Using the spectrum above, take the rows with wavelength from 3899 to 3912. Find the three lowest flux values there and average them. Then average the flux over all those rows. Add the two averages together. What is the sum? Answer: 29.4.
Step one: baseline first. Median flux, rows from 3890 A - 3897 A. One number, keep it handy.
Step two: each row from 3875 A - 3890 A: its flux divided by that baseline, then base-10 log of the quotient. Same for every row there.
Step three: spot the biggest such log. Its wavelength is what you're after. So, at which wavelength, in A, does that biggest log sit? 3875.5 A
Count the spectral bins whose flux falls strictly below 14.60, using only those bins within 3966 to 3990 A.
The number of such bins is 12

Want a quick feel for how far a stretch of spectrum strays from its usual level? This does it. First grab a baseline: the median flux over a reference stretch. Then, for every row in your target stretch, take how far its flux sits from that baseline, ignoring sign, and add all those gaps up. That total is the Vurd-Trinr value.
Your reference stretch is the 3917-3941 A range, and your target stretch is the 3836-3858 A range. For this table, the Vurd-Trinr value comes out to 10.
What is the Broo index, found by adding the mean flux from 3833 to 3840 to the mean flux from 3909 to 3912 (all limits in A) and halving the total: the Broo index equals 15.1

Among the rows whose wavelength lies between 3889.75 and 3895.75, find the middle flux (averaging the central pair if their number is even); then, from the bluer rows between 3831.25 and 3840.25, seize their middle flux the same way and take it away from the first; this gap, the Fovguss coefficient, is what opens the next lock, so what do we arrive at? -3.5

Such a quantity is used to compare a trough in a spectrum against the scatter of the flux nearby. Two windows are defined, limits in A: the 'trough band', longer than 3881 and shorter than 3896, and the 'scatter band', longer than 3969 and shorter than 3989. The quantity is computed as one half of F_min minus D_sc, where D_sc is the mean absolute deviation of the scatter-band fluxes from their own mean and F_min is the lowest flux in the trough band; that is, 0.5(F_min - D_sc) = 5.7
